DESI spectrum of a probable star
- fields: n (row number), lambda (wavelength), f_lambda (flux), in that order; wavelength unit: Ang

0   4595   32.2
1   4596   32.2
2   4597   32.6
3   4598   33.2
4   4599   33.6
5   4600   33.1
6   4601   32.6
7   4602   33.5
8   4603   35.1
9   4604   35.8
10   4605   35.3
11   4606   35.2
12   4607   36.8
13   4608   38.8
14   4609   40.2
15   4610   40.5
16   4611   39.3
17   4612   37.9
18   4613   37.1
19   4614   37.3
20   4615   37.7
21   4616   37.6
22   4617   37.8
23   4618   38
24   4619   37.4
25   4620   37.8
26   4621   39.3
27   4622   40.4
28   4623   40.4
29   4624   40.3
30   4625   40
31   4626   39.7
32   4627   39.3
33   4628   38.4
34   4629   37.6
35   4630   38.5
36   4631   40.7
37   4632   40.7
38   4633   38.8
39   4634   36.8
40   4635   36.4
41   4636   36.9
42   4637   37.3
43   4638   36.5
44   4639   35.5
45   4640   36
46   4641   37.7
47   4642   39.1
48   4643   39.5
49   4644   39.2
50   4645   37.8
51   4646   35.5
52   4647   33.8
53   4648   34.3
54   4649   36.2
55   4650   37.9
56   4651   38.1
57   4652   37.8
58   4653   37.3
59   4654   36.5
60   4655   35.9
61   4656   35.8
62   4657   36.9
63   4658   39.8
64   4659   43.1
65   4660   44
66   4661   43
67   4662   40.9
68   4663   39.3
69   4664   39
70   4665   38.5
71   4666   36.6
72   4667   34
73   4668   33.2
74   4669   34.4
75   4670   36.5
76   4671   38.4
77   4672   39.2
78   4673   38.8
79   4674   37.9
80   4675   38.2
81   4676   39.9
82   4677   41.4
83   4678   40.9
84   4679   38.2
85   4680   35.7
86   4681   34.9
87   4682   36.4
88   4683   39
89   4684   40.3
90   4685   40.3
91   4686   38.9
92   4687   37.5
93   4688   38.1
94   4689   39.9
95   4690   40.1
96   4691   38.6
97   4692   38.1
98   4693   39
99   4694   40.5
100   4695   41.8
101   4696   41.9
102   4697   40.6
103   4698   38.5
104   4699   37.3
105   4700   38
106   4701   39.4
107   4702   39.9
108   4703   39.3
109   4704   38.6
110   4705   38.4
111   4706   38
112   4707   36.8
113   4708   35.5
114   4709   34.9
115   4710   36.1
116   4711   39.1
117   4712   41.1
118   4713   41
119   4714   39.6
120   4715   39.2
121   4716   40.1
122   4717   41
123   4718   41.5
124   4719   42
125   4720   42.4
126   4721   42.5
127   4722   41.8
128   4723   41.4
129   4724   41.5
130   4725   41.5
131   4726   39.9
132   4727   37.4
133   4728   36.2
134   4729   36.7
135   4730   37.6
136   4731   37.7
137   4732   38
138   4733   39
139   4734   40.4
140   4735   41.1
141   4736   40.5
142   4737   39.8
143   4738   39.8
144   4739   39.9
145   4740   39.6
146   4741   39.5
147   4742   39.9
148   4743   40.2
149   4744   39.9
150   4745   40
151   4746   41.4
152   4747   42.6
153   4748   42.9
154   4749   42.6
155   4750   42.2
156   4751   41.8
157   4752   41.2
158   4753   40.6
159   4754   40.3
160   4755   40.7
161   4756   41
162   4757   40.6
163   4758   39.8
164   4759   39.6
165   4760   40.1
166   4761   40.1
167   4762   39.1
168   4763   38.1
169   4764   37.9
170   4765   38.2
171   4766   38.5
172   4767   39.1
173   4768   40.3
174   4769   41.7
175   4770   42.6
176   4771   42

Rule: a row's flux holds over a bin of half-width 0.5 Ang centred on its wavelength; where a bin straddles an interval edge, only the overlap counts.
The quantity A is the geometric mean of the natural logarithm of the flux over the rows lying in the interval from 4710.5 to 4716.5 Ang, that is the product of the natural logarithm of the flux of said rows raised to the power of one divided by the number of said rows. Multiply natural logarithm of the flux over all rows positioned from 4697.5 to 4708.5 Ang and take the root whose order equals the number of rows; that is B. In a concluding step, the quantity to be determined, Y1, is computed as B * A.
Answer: 13.43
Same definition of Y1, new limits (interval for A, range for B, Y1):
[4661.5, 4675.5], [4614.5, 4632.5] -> 13.26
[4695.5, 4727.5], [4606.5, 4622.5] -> 13.41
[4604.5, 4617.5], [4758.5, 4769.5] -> 13.33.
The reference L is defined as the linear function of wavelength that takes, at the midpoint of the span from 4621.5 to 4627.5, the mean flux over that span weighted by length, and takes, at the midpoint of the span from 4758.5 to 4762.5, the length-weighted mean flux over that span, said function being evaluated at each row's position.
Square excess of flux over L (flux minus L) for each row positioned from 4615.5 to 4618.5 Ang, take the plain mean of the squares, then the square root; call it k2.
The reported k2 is 2.2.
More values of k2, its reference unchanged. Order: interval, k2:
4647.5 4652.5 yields 3.4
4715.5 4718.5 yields 1.2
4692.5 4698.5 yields 1.4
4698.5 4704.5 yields 1.4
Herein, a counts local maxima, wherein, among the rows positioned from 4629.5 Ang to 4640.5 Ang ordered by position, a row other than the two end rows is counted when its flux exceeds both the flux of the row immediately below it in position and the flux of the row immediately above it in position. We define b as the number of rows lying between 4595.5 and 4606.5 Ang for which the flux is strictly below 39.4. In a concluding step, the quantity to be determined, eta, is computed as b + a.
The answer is 12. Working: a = 1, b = 11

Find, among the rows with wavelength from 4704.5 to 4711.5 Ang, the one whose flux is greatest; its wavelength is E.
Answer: 4711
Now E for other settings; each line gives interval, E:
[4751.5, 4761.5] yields 4752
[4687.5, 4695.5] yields 4695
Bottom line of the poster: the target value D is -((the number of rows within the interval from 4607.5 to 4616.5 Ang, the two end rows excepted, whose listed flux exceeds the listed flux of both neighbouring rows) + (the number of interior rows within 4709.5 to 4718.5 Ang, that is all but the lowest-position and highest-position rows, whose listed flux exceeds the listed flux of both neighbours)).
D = -3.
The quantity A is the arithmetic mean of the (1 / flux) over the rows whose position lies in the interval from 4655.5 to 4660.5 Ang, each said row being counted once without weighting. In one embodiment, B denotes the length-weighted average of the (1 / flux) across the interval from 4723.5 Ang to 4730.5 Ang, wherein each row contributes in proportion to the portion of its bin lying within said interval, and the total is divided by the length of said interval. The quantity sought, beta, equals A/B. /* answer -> 0.97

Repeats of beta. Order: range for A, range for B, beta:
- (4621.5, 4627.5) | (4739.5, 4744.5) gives 1.00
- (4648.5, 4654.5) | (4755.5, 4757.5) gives 1.09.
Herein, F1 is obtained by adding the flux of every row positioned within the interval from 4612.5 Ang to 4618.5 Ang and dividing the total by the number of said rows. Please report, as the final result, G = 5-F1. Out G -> -32.6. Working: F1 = 37.6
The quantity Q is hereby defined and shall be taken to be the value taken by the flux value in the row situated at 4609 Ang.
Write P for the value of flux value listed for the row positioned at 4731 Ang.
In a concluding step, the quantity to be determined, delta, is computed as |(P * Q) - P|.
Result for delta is 1478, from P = 37.7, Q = 40.2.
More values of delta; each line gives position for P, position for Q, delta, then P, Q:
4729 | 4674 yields 1354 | 36.7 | 37.9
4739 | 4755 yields 1584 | 39.9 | 40.7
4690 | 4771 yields 1644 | 40.1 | 42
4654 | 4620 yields 1343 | 36.5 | 37.8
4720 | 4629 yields 1552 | 42.4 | 37.6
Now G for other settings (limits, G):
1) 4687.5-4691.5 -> -34.2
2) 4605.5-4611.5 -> -33.5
